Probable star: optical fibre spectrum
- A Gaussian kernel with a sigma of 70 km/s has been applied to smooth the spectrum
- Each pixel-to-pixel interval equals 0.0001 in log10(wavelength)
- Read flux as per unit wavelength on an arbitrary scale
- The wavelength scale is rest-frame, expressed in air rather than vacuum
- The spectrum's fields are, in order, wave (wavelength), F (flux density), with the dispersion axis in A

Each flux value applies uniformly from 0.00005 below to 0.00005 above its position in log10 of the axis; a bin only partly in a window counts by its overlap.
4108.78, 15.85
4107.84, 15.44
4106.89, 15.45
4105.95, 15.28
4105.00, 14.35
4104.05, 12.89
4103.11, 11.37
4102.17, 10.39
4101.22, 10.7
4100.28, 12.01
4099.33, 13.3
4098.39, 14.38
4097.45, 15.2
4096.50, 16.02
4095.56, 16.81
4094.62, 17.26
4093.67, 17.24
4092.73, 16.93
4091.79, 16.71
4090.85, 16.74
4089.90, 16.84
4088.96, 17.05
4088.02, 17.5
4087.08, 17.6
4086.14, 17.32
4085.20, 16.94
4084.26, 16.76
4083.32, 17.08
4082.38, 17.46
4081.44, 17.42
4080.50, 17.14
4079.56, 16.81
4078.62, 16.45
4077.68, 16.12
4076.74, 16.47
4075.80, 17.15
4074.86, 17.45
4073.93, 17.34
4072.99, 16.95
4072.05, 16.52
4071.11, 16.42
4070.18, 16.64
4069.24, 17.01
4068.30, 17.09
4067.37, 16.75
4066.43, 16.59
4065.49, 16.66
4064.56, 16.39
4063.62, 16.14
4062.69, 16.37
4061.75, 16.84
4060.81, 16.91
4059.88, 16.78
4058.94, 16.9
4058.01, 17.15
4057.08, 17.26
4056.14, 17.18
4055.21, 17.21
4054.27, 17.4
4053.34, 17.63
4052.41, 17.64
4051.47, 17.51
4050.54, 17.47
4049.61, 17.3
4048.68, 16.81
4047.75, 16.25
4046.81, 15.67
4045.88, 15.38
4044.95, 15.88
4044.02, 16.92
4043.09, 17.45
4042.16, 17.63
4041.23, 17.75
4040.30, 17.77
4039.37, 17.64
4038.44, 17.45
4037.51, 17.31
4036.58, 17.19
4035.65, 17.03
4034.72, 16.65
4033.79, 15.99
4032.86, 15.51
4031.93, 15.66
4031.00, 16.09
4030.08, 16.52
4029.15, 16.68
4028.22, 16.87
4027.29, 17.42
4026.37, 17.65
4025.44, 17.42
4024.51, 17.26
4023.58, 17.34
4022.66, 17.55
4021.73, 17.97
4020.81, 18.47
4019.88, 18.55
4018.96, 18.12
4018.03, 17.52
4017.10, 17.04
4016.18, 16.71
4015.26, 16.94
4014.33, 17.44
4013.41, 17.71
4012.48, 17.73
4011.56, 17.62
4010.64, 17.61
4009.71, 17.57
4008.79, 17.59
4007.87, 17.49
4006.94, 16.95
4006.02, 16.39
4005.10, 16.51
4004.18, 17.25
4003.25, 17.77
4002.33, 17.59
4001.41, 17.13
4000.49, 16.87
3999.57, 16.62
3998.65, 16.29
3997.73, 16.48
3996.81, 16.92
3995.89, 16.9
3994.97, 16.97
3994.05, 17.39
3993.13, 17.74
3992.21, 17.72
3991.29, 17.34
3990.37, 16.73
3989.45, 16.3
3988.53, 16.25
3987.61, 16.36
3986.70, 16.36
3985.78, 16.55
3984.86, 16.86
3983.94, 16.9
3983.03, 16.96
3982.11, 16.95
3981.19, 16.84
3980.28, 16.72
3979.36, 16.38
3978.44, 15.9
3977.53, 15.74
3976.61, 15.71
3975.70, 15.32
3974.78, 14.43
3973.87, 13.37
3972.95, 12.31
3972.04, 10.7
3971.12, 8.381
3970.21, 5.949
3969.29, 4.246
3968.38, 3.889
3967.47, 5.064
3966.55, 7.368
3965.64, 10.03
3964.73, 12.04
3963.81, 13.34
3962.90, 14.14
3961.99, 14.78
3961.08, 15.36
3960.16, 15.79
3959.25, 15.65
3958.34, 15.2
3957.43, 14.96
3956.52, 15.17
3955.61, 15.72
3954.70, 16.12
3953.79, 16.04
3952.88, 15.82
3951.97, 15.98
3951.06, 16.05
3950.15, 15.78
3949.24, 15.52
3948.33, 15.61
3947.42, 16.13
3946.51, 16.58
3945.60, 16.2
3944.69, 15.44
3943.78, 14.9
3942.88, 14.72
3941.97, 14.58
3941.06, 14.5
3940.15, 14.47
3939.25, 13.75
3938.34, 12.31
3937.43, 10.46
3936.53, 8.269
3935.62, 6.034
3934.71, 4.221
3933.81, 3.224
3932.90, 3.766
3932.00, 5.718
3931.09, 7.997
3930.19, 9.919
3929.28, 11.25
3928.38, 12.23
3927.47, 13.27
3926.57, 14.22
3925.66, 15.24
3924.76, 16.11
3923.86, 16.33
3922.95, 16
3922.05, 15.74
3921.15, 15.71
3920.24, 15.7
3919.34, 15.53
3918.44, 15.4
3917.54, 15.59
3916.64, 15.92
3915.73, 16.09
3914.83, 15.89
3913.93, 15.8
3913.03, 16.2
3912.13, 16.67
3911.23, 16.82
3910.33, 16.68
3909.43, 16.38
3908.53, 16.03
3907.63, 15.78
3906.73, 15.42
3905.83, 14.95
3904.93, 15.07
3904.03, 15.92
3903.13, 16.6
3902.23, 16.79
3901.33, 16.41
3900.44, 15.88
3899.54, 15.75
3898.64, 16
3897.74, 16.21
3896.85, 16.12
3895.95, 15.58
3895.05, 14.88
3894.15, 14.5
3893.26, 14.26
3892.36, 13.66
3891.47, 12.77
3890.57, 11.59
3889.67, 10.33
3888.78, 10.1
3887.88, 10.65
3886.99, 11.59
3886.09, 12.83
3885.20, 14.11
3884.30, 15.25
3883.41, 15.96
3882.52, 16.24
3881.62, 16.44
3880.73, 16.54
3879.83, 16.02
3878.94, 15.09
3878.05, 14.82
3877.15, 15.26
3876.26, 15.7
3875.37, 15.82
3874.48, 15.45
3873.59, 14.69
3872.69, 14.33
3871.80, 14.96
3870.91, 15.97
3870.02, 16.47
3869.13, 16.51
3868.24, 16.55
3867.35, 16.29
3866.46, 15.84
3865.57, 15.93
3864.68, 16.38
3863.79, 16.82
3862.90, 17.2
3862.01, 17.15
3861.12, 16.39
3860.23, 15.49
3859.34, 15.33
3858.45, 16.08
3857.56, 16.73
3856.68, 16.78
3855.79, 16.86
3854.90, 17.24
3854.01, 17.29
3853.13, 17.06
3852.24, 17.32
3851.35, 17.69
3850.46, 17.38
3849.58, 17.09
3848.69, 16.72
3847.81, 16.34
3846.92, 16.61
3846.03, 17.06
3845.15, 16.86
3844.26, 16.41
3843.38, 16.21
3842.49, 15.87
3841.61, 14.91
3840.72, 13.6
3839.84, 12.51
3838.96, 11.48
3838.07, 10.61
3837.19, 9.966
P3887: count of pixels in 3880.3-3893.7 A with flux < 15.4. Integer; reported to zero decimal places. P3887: 11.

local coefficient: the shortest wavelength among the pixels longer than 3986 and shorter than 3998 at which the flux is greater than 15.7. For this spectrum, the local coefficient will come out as 3986.70 A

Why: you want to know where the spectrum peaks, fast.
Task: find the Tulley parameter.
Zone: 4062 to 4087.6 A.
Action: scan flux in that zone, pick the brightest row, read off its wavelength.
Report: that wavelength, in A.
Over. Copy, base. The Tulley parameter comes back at 4087.08 A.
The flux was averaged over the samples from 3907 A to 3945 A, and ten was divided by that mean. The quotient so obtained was 0.75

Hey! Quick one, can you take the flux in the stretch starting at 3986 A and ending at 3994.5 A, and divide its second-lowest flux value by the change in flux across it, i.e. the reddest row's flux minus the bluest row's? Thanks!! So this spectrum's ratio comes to 16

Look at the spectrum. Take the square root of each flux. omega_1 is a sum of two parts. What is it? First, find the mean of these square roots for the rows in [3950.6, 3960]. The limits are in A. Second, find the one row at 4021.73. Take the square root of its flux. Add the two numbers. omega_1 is 8.20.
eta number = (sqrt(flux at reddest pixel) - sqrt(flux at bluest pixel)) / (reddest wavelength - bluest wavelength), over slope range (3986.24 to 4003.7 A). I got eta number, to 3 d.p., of 0.010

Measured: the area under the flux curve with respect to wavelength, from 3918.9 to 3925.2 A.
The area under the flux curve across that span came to 100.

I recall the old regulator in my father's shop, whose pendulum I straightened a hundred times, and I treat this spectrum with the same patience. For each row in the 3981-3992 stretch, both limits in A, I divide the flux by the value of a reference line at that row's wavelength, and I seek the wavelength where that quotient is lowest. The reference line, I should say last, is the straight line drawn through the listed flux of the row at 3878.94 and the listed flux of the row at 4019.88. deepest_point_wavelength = 3988.53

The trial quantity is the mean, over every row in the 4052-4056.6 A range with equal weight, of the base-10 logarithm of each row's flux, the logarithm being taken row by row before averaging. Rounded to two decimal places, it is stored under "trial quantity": 1.24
